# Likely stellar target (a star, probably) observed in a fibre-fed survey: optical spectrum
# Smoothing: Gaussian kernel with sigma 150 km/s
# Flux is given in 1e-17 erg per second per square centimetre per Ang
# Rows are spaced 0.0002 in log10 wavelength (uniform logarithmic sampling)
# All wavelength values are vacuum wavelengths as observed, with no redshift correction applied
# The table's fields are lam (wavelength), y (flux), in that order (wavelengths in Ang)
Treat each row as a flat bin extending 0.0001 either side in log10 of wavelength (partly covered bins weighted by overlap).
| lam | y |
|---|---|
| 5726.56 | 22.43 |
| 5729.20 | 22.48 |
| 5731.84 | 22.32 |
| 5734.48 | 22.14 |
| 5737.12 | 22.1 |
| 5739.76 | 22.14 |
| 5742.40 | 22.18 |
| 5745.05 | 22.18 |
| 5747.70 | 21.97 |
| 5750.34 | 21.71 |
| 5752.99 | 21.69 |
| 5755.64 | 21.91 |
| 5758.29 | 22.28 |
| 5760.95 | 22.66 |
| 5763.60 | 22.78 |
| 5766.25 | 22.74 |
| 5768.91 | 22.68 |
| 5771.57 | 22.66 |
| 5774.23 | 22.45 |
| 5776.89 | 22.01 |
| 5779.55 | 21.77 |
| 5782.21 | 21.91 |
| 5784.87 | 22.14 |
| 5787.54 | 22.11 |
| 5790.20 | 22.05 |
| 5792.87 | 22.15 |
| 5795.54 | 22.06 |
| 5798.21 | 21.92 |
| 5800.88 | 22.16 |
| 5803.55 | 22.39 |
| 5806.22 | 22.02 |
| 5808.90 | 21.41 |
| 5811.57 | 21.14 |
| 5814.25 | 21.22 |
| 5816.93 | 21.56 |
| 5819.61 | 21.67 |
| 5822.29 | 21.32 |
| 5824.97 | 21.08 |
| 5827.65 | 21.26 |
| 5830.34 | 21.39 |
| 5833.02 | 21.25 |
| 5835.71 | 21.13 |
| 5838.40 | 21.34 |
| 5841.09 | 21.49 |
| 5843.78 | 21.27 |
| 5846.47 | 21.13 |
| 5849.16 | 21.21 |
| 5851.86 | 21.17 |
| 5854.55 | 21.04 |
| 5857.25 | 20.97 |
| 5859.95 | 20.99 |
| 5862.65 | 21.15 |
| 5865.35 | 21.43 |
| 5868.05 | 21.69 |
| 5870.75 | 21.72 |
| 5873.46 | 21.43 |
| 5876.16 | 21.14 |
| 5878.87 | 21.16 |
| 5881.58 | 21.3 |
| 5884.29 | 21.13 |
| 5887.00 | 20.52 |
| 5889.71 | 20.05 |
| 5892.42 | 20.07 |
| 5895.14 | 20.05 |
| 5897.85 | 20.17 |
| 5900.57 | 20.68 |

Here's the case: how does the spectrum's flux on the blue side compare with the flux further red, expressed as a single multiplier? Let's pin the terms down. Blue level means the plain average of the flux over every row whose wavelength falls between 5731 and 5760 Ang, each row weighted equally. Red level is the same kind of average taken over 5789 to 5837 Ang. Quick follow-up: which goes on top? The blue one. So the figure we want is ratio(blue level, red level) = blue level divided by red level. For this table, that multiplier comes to 1.02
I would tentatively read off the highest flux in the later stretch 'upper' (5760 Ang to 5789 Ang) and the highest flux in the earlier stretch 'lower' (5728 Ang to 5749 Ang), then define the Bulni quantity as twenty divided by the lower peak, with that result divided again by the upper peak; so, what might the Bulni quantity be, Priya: 0.0391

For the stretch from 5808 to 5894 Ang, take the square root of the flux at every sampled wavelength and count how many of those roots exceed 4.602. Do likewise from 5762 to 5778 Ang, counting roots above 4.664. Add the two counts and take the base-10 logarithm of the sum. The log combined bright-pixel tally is 1.36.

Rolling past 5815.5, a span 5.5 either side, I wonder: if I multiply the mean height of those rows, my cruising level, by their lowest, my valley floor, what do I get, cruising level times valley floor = 452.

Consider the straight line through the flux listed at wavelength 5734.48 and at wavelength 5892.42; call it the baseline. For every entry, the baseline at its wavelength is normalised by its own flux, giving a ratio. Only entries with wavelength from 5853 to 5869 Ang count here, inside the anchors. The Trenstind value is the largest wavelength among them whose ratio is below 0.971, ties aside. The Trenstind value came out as 5868.05 Ang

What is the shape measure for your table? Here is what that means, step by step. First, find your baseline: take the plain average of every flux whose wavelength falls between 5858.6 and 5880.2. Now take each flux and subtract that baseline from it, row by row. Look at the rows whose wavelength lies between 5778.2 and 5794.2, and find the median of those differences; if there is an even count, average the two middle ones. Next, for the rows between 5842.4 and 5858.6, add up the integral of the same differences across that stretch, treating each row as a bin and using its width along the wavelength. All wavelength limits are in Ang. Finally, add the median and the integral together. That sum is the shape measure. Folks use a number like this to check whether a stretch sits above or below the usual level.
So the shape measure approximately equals -2.6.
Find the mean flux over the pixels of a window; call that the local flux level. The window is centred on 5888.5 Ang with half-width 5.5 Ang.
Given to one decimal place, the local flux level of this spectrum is 20.4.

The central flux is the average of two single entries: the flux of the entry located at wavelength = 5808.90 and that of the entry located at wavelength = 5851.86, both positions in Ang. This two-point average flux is 21.3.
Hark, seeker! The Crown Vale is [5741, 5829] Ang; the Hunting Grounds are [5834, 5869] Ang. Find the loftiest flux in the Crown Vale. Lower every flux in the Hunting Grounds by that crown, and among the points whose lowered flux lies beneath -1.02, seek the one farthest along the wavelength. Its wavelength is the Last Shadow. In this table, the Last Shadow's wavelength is 5868.05 Ang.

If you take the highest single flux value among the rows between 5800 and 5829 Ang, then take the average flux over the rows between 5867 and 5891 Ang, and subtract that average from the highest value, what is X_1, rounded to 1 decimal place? 1.3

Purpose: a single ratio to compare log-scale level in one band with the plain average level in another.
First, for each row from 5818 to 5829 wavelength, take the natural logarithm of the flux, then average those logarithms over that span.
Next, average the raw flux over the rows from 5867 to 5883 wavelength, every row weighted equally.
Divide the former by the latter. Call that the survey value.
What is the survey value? 0.143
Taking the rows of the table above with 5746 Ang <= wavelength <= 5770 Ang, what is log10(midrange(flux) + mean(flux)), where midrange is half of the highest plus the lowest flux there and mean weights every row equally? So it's 1.65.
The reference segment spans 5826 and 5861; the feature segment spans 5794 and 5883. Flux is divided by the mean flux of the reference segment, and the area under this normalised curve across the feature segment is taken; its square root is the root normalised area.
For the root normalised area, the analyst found 9.5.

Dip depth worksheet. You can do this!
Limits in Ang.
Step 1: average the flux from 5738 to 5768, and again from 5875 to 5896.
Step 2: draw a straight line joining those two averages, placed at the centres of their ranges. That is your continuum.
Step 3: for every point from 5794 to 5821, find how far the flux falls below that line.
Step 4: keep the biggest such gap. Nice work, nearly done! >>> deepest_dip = 0.39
